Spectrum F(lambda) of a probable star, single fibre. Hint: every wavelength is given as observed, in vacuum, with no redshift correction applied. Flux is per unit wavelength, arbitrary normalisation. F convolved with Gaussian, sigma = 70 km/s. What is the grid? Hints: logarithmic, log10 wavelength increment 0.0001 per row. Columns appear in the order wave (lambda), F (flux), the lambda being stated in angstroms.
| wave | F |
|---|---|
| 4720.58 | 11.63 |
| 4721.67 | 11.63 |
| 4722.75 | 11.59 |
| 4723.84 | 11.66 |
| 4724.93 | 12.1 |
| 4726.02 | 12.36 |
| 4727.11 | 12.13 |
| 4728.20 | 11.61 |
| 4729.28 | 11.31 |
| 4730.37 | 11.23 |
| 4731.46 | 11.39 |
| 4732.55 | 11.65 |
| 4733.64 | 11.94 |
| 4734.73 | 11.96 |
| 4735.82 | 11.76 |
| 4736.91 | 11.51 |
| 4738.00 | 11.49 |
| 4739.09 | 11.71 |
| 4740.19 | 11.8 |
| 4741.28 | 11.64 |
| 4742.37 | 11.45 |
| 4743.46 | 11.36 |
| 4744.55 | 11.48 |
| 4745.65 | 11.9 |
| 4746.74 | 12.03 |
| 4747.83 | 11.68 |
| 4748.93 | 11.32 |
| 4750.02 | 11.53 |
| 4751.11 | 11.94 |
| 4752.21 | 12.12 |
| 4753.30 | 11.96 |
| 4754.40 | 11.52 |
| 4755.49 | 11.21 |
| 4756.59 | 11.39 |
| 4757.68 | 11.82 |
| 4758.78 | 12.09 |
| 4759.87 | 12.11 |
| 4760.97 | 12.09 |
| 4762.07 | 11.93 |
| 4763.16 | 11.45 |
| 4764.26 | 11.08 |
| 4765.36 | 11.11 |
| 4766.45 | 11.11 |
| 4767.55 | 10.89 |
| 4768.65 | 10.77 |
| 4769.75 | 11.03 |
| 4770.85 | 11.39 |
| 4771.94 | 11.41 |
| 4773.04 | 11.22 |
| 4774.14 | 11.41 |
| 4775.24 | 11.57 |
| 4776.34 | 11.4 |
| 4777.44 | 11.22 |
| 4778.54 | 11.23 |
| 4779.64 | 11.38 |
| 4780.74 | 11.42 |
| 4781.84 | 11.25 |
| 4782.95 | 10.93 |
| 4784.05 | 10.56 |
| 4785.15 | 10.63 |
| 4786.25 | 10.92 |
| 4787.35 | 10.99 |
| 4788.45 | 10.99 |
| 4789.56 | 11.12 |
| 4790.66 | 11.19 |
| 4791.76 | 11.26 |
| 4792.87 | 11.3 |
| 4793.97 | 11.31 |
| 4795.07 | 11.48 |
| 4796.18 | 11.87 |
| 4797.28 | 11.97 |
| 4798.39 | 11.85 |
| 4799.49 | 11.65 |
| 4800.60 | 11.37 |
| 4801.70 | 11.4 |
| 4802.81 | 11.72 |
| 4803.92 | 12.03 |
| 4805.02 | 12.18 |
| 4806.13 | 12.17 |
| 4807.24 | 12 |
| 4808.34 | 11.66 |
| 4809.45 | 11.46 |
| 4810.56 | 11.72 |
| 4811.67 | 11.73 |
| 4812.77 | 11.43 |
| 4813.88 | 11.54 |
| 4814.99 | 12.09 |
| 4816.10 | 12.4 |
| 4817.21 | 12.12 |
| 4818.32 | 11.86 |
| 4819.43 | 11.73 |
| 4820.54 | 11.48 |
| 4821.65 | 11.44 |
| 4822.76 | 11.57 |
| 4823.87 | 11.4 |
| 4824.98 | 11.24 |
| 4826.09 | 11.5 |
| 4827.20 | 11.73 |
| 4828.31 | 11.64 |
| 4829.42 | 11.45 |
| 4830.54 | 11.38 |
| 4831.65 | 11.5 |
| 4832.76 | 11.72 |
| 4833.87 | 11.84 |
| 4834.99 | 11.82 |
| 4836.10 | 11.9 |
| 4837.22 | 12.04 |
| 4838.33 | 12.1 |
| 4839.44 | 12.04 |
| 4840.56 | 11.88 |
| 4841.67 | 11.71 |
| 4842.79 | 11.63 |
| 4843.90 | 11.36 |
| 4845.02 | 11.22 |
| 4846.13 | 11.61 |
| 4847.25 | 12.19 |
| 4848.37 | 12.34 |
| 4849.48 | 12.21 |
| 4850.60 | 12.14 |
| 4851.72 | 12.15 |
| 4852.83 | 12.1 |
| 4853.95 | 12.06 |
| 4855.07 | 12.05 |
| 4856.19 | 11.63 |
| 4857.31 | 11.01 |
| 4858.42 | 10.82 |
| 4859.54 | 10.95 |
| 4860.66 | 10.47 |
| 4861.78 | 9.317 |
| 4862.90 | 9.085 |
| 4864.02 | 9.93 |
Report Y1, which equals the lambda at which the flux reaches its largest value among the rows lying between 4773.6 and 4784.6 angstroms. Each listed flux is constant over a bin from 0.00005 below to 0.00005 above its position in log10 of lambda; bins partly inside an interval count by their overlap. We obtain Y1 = 4775.24 angstroms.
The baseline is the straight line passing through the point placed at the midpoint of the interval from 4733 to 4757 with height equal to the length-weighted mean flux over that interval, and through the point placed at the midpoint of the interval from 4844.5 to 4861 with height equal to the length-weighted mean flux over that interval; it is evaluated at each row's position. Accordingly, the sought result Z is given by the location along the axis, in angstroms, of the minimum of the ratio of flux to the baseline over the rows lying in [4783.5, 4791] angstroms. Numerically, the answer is 4784.05 angstroms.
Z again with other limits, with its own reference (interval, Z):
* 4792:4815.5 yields 4792.87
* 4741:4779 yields 4768.65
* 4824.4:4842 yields 4824.98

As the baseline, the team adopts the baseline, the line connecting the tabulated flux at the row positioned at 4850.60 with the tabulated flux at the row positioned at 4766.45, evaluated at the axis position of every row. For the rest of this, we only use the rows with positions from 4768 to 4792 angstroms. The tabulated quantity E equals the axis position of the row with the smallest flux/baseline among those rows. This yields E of 4784.05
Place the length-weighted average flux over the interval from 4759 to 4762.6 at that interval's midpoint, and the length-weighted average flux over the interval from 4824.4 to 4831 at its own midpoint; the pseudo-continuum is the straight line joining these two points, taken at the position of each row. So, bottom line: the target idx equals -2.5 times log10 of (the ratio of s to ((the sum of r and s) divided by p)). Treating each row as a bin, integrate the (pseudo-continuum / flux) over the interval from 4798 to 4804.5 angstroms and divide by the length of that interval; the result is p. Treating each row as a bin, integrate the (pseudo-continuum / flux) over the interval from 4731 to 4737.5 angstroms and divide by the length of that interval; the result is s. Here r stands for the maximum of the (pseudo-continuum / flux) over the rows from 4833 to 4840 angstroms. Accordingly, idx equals 0.70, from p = 1.00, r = 0.97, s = 1.05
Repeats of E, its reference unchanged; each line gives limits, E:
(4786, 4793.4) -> 4786.25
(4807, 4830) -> 4824.98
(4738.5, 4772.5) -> 4768.65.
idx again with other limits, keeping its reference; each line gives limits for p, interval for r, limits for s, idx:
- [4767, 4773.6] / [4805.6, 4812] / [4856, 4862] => 0.65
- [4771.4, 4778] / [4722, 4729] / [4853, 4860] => 0.75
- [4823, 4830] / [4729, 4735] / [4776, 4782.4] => 0.78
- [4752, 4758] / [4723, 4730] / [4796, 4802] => 0.75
